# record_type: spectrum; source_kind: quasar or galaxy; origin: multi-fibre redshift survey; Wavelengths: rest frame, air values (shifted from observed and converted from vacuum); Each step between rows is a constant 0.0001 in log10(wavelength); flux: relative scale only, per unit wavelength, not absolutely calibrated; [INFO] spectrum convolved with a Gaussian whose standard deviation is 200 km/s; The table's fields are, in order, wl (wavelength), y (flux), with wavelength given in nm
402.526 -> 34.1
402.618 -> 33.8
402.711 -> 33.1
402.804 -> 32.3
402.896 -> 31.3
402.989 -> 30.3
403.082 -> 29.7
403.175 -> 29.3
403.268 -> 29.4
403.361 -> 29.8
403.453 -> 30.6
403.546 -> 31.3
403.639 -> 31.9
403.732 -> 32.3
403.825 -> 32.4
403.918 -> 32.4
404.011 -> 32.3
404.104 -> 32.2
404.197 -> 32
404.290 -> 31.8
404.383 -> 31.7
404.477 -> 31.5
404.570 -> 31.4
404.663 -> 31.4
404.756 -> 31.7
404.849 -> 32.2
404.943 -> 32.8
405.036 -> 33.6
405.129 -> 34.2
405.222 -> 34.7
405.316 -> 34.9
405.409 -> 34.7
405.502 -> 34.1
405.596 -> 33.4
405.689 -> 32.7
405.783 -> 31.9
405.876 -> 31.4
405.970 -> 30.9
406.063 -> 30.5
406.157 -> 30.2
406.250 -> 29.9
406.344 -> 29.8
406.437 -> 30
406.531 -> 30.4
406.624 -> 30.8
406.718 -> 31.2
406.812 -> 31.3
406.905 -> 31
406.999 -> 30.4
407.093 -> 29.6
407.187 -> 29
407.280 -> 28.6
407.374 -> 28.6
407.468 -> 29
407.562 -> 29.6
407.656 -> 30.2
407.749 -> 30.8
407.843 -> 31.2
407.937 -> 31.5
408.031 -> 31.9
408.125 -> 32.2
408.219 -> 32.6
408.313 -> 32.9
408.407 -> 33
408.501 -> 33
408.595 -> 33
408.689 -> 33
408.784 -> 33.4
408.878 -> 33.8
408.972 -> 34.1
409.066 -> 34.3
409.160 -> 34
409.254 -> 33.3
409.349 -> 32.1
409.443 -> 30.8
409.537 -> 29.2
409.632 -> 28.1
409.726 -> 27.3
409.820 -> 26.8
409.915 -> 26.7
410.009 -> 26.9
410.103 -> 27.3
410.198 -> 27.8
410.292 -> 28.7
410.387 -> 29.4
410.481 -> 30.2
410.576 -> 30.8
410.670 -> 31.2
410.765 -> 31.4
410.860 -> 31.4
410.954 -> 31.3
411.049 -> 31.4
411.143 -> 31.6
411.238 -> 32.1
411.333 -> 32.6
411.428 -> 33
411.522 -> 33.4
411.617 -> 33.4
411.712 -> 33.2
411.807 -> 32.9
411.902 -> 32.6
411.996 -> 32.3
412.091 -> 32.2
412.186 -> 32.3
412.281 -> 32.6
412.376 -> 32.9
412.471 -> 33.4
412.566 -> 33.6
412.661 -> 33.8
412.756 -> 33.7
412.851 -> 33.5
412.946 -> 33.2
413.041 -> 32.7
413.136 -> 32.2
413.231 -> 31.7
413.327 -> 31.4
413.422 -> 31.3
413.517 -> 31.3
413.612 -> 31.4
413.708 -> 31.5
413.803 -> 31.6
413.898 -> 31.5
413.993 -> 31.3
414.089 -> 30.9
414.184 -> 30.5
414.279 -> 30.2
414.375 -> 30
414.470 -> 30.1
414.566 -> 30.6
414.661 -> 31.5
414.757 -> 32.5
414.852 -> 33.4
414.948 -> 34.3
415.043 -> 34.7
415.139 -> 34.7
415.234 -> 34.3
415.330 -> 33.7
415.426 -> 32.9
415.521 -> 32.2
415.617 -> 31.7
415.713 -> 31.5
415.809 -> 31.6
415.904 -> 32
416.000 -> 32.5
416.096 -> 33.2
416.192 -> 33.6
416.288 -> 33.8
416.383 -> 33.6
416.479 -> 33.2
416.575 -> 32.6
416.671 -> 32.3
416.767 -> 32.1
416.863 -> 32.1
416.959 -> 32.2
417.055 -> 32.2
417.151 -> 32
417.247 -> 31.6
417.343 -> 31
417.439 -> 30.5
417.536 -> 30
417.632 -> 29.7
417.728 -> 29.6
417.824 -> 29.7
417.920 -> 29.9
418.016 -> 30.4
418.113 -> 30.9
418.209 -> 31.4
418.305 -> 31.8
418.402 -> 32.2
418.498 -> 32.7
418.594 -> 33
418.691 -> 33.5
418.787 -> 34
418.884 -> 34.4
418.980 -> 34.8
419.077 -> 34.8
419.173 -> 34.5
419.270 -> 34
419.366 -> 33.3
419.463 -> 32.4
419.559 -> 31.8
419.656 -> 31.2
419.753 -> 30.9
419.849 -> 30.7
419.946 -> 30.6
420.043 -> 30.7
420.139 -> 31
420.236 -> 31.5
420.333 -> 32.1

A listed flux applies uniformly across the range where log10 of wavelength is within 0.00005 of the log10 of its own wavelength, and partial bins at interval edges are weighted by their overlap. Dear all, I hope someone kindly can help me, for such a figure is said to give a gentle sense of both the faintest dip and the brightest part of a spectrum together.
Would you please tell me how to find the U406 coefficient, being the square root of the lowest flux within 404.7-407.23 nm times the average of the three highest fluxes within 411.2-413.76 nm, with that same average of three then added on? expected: 65.0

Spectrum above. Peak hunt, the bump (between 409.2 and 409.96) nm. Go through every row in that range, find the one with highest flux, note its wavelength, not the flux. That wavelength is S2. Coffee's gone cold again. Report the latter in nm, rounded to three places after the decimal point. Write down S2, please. 409.254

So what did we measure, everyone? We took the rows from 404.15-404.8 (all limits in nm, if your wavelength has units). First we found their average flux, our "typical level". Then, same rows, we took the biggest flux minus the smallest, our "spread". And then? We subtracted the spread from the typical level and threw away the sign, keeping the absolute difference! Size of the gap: 31.0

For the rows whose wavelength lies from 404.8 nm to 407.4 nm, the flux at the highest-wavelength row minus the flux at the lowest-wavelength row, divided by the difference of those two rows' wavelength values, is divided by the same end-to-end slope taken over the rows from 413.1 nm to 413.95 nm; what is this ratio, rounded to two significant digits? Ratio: 1.6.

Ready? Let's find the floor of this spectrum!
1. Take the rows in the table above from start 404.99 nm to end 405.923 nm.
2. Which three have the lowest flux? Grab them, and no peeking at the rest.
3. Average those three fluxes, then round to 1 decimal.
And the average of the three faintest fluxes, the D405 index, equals 32.0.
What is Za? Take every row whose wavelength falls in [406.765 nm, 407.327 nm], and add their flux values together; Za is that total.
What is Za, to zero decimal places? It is 180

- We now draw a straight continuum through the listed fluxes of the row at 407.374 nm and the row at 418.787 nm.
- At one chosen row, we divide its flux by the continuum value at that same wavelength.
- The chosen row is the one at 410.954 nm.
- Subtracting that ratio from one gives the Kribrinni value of -0.03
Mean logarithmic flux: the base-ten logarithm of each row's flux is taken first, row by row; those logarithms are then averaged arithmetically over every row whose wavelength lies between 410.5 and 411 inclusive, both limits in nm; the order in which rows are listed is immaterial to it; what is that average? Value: 1.49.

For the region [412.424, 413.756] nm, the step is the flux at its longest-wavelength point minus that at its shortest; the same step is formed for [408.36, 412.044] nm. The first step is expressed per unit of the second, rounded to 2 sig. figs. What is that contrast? 2.7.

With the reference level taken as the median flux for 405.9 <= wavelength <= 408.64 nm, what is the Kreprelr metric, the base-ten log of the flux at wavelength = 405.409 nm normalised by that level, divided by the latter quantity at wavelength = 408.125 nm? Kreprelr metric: 2.7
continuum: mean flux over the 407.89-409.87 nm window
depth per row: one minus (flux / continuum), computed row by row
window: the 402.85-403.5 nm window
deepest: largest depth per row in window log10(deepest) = -1.09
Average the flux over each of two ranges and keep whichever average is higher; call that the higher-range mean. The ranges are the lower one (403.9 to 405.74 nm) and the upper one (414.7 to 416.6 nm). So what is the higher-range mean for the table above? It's 33.1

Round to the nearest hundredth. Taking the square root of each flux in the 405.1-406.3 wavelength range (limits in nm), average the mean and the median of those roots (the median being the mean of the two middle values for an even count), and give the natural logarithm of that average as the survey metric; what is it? 1.74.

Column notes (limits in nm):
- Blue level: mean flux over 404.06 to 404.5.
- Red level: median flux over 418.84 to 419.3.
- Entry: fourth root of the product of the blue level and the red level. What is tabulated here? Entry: 5.76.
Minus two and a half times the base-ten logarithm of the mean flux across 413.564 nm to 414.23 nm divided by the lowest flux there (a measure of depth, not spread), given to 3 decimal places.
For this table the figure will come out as -0.026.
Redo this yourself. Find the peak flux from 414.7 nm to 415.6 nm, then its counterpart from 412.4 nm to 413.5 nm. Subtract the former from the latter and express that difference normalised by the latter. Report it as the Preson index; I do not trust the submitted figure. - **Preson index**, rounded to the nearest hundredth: -0.03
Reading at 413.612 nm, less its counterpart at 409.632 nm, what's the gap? 3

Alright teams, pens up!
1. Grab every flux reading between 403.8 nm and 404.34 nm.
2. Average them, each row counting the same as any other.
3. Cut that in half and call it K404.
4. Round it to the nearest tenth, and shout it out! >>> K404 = 16.1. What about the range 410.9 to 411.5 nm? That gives 16.0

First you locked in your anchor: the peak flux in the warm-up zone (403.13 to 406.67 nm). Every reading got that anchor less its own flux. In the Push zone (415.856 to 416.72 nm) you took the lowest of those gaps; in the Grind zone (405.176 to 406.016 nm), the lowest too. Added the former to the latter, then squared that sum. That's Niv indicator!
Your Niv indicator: 1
